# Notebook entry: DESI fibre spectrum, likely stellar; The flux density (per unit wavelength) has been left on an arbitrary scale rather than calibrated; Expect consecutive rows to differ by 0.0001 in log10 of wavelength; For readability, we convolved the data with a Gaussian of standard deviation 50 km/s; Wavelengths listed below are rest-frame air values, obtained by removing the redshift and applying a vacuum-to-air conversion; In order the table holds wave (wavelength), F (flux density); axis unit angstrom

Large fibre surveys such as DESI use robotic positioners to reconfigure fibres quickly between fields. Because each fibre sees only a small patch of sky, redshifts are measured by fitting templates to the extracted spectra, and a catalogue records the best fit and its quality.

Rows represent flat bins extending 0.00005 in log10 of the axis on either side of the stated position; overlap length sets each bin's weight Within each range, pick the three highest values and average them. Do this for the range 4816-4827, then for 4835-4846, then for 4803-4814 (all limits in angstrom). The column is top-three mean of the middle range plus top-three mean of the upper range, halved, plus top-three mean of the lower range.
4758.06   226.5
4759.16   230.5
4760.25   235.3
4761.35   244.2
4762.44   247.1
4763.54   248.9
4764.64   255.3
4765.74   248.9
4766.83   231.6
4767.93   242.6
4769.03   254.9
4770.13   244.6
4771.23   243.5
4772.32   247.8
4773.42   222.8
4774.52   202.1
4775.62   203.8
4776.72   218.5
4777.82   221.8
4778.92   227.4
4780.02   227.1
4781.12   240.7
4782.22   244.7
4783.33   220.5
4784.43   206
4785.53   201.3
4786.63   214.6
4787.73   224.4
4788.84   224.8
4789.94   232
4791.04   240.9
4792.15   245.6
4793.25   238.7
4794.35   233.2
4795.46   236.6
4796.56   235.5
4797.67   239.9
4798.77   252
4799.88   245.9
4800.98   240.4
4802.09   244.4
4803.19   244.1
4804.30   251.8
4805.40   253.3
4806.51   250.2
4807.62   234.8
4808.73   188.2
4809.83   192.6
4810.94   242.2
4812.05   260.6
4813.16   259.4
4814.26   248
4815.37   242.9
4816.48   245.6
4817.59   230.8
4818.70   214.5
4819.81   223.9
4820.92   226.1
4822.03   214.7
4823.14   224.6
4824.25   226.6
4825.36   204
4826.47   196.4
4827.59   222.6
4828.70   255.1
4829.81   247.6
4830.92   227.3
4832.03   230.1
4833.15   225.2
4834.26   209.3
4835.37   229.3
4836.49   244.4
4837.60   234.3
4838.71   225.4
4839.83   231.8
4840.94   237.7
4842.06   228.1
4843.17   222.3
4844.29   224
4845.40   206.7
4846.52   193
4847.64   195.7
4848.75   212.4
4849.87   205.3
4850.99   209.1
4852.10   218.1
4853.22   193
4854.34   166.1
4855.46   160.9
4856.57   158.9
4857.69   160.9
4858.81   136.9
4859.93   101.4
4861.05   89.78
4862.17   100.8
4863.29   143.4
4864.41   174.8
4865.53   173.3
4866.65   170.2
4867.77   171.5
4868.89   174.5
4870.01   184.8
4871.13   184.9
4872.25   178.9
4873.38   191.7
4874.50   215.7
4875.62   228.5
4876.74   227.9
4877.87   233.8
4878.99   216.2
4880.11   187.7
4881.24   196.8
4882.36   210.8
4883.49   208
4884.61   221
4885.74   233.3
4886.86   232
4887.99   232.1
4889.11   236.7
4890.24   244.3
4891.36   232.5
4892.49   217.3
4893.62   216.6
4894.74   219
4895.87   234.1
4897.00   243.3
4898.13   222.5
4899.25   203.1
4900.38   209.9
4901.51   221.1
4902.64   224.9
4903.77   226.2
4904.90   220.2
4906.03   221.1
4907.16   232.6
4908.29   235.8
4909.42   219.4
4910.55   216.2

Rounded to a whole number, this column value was 494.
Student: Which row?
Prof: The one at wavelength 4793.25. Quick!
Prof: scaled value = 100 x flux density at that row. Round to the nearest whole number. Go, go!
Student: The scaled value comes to 23870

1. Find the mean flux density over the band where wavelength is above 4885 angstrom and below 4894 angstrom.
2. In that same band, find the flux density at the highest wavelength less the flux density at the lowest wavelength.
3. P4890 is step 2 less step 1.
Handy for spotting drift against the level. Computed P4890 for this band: -247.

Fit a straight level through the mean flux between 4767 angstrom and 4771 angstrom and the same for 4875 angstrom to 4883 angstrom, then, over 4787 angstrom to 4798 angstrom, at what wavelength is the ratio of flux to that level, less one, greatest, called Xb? 4792.15 angstrom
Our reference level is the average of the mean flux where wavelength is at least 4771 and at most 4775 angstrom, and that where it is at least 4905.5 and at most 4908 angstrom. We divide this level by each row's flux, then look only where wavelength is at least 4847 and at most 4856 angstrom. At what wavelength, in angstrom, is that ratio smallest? 4852.10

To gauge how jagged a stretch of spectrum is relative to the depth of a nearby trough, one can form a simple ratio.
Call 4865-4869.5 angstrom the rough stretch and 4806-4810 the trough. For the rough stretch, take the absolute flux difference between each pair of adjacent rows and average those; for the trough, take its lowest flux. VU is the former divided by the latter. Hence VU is 0.013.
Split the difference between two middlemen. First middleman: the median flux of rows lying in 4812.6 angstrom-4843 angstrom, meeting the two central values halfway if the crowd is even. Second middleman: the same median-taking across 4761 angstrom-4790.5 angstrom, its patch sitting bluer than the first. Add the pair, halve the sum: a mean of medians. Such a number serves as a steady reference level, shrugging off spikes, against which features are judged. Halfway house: 230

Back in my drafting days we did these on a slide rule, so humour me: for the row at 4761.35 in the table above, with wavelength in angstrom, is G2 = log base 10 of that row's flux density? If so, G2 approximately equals 2.39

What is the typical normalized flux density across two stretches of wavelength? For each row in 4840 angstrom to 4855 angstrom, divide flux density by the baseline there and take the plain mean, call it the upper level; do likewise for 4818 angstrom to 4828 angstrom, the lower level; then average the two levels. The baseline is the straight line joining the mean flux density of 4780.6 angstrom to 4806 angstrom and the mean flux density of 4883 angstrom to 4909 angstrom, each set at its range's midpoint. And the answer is 0.92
